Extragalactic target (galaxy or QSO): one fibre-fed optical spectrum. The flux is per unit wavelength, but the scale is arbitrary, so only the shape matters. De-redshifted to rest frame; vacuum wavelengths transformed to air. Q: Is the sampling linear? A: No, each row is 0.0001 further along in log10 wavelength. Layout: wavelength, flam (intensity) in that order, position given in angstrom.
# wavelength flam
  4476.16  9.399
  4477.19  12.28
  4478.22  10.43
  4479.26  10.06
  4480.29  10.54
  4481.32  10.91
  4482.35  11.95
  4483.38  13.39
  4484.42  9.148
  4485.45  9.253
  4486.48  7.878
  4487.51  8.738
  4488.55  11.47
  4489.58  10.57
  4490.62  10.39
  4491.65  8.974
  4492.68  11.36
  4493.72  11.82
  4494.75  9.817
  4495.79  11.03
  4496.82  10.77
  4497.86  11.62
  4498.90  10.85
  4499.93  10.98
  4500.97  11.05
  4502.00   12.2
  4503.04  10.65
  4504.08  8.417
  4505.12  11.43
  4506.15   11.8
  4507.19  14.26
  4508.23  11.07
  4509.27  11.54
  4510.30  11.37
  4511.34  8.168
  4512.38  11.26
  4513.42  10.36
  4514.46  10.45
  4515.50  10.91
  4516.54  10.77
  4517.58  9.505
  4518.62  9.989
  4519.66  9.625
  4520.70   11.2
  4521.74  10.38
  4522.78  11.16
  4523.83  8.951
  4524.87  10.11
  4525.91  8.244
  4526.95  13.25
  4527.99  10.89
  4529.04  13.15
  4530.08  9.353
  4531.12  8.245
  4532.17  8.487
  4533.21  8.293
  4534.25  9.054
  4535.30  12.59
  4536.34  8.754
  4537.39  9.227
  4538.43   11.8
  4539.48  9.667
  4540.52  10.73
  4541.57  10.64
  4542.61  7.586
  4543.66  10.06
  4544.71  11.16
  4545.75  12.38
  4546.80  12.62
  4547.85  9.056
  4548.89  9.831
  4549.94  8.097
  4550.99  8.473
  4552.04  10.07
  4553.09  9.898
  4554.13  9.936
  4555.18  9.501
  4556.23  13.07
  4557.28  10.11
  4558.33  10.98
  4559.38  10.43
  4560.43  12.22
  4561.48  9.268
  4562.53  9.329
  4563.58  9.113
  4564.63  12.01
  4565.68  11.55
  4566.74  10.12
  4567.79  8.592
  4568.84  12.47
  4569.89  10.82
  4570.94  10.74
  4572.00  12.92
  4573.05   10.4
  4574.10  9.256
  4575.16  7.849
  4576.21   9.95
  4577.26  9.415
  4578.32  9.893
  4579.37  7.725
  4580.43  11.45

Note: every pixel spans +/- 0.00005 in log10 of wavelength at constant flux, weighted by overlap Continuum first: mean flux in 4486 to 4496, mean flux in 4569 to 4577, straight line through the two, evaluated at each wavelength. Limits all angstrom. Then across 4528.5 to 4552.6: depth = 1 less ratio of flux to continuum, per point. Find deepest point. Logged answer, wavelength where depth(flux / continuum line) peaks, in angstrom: 4542.61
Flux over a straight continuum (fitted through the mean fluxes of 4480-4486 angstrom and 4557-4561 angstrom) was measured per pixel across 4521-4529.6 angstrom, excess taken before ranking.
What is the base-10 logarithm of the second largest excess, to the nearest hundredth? 0.35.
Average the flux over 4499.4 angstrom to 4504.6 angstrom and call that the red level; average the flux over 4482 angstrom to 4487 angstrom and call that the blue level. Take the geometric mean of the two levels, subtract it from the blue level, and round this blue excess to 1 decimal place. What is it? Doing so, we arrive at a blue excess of -0.2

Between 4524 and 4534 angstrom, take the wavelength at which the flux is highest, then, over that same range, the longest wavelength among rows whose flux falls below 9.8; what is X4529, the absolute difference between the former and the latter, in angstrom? 6.3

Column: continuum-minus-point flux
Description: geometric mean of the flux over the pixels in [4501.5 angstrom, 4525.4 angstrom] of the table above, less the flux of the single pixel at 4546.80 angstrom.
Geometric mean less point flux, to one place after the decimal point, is -2.0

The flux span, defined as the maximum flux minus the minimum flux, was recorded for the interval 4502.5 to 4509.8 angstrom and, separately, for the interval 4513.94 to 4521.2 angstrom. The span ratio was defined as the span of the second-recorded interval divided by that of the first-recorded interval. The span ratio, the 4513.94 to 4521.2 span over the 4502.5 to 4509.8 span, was 0.29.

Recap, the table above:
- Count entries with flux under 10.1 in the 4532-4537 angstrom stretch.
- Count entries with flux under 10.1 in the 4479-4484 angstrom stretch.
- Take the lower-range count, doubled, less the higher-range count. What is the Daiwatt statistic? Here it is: -2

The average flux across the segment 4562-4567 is 10.4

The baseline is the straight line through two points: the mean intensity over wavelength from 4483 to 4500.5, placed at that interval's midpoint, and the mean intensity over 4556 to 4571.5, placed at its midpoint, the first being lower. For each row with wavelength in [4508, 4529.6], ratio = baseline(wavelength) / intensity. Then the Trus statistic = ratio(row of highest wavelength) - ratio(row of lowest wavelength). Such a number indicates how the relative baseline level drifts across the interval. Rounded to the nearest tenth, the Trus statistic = -0.1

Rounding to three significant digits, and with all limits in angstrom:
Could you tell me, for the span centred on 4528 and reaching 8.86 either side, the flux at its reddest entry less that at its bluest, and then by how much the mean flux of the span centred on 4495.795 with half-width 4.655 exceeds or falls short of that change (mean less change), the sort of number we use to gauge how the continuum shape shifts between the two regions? 11.7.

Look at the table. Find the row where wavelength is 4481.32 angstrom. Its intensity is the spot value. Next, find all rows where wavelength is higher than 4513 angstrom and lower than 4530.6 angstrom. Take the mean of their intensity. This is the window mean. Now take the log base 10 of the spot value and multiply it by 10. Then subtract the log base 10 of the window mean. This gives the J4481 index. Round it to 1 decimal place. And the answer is 9.4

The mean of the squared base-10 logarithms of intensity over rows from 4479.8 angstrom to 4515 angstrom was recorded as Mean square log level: 1.06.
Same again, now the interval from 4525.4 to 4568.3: 1.01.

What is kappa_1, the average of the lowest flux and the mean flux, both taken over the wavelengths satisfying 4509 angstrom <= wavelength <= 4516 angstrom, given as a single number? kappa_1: 9.4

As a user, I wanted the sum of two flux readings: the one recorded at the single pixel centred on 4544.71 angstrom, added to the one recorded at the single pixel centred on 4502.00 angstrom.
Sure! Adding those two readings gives 23.4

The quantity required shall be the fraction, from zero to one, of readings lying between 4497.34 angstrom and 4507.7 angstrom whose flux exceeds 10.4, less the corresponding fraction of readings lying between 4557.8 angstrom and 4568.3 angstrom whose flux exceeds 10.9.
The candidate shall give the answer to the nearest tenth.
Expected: 0.5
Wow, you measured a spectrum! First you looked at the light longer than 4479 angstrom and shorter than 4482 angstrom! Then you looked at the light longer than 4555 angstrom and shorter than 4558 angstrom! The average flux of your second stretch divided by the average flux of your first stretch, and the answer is 1.04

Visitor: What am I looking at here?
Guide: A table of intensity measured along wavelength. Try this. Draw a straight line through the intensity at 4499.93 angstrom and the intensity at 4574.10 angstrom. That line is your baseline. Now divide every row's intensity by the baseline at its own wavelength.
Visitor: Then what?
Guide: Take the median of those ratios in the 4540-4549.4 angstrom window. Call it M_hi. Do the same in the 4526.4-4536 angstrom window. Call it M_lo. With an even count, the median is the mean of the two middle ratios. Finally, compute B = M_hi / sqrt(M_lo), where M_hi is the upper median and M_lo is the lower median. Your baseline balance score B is 1.11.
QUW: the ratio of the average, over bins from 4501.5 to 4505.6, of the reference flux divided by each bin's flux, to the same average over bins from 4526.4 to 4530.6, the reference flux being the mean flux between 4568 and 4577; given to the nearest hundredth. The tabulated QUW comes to 1.09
